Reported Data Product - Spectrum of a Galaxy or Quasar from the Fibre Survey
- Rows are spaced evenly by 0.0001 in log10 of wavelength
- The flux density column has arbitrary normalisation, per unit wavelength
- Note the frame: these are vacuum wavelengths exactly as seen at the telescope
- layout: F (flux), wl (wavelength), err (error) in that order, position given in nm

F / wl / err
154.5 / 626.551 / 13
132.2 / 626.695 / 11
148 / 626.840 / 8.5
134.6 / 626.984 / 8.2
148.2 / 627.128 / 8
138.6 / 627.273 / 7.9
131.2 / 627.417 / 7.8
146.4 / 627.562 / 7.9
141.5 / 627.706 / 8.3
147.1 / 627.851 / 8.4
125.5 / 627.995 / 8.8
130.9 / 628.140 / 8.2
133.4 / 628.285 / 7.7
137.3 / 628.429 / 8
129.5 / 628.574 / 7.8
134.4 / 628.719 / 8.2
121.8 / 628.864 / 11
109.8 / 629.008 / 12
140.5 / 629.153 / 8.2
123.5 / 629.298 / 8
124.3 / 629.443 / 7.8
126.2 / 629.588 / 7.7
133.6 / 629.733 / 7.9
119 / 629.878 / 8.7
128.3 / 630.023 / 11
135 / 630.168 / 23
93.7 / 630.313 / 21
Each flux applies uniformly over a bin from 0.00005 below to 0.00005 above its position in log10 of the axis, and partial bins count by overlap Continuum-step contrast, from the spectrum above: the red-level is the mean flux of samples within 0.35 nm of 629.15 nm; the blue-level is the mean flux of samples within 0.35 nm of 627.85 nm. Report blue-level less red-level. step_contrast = 14.3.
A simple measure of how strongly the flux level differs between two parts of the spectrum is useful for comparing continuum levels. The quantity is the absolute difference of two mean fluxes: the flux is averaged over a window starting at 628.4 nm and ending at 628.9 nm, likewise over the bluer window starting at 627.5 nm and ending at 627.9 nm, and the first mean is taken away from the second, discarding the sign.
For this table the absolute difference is 14.2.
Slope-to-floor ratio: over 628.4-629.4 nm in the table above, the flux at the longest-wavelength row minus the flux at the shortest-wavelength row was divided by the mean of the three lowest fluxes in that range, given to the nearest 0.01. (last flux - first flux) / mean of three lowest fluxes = -0.12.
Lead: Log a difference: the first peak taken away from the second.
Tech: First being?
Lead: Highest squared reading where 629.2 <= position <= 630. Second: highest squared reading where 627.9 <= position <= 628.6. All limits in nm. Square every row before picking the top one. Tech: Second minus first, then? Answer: 1002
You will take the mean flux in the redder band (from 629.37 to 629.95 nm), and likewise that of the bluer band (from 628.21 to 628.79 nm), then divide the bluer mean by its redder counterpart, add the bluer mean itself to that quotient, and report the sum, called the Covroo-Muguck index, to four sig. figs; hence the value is 134.7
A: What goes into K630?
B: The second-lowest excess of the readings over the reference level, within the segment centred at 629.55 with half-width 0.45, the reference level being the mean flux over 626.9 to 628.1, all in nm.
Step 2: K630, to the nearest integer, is -16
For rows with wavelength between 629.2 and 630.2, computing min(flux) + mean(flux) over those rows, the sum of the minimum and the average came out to 246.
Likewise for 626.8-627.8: 272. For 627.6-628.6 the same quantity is 261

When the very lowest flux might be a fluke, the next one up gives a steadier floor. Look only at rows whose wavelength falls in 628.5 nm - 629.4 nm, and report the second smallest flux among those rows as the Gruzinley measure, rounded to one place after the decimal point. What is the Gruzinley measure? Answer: 121.8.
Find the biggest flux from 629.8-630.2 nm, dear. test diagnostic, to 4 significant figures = 135.0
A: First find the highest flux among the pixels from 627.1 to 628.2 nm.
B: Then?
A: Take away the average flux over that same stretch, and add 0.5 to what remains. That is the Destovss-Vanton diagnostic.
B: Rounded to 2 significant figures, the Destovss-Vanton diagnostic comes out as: 10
